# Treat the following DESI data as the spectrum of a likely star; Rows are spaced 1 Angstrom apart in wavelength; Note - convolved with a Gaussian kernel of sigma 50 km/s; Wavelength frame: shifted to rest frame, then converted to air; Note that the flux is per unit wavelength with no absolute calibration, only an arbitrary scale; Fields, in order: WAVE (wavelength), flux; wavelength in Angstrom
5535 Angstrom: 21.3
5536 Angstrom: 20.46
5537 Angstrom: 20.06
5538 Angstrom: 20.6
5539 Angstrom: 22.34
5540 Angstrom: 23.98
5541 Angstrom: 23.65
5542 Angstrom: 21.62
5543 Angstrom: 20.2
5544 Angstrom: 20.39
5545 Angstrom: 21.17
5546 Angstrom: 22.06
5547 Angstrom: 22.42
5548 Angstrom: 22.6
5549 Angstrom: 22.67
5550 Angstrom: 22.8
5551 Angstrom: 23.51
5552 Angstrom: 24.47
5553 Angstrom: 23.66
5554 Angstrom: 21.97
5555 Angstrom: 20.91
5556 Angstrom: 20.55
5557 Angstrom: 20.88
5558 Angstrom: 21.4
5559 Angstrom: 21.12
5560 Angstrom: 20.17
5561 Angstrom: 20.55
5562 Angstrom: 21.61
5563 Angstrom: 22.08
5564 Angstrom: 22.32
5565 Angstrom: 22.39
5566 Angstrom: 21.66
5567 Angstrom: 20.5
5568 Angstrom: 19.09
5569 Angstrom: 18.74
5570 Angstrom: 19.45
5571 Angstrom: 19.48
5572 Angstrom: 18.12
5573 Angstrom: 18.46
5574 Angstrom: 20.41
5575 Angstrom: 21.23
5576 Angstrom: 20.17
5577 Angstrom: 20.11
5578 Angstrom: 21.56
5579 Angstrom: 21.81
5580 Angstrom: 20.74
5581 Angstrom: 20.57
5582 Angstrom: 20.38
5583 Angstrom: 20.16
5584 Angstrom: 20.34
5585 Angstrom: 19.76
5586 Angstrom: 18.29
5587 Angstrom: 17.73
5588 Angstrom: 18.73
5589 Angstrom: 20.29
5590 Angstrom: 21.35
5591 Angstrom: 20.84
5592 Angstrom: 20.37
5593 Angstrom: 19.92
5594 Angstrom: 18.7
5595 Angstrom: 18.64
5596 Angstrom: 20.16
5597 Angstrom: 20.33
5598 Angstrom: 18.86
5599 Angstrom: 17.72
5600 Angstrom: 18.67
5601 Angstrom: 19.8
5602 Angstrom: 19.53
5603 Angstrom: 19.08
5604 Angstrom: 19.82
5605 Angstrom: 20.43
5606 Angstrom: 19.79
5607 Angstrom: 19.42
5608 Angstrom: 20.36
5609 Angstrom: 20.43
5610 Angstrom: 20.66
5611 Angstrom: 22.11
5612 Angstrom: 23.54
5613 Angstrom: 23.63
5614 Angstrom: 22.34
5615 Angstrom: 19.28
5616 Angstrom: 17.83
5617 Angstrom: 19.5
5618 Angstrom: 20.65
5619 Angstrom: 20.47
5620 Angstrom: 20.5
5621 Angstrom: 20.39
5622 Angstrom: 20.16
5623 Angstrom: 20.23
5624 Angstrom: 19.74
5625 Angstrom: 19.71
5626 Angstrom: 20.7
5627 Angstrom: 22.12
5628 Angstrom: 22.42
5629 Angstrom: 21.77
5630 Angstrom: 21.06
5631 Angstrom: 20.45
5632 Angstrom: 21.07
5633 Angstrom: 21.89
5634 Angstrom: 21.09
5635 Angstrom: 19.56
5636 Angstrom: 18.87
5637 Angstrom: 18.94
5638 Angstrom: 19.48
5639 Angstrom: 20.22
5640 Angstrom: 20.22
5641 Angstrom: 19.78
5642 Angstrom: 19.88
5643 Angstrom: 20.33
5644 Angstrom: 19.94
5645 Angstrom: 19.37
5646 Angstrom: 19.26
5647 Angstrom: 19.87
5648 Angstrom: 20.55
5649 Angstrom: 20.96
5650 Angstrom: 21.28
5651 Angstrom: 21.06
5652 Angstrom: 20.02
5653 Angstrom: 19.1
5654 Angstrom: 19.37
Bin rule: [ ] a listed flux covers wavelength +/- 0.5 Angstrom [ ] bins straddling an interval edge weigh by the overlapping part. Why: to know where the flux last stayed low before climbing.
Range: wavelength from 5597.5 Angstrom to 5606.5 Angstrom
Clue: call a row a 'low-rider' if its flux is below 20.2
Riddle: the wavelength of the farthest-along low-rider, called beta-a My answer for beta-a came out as 5606 Angstrom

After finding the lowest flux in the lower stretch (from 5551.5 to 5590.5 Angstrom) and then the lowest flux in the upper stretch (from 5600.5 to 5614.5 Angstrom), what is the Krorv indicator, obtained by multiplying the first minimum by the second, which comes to 338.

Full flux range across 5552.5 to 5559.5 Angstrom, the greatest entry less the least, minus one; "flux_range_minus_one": 2.11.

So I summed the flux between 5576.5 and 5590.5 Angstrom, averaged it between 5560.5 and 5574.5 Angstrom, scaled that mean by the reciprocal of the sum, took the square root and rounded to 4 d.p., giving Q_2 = 0.2687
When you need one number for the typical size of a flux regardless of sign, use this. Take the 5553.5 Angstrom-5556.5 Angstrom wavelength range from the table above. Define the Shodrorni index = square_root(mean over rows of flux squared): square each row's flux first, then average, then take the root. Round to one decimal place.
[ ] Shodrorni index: 21.2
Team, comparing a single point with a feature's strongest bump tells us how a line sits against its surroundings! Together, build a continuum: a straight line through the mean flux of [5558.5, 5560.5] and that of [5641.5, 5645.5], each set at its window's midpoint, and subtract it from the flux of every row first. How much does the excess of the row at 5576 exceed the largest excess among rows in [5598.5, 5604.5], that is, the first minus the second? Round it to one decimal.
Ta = 0.1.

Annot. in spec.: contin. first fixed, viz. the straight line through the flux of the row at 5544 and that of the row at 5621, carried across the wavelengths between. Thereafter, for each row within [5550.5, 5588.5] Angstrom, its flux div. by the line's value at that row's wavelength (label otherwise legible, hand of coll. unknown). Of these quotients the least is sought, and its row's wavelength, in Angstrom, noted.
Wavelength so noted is 5587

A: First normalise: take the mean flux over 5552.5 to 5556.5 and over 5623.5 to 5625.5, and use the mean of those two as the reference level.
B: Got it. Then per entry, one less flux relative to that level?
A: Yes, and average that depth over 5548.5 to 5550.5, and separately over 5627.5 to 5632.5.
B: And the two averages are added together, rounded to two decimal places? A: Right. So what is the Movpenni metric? -0.12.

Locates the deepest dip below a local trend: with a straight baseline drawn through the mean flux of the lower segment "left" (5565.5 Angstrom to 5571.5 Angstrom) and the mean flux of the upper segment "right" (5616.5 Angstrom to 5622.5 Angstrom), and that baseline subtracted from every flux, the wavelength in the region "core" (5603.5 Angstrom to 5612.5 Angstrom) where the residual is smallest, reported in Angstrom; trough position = 5607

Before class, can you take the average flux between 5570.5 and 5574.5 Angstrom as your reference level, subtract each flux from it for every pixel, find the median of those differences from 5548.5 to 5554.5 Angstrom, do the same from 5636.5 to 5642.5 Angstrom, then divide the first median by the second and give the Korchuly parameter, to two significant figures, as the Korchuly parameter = 5.7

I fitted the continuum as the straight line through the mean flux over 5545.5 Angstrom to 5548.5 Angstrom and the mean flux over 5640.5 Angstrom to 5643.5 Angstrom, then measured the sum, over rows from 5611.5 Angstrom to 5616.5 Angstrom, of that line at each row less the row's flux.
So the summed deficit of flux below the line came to -3.2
